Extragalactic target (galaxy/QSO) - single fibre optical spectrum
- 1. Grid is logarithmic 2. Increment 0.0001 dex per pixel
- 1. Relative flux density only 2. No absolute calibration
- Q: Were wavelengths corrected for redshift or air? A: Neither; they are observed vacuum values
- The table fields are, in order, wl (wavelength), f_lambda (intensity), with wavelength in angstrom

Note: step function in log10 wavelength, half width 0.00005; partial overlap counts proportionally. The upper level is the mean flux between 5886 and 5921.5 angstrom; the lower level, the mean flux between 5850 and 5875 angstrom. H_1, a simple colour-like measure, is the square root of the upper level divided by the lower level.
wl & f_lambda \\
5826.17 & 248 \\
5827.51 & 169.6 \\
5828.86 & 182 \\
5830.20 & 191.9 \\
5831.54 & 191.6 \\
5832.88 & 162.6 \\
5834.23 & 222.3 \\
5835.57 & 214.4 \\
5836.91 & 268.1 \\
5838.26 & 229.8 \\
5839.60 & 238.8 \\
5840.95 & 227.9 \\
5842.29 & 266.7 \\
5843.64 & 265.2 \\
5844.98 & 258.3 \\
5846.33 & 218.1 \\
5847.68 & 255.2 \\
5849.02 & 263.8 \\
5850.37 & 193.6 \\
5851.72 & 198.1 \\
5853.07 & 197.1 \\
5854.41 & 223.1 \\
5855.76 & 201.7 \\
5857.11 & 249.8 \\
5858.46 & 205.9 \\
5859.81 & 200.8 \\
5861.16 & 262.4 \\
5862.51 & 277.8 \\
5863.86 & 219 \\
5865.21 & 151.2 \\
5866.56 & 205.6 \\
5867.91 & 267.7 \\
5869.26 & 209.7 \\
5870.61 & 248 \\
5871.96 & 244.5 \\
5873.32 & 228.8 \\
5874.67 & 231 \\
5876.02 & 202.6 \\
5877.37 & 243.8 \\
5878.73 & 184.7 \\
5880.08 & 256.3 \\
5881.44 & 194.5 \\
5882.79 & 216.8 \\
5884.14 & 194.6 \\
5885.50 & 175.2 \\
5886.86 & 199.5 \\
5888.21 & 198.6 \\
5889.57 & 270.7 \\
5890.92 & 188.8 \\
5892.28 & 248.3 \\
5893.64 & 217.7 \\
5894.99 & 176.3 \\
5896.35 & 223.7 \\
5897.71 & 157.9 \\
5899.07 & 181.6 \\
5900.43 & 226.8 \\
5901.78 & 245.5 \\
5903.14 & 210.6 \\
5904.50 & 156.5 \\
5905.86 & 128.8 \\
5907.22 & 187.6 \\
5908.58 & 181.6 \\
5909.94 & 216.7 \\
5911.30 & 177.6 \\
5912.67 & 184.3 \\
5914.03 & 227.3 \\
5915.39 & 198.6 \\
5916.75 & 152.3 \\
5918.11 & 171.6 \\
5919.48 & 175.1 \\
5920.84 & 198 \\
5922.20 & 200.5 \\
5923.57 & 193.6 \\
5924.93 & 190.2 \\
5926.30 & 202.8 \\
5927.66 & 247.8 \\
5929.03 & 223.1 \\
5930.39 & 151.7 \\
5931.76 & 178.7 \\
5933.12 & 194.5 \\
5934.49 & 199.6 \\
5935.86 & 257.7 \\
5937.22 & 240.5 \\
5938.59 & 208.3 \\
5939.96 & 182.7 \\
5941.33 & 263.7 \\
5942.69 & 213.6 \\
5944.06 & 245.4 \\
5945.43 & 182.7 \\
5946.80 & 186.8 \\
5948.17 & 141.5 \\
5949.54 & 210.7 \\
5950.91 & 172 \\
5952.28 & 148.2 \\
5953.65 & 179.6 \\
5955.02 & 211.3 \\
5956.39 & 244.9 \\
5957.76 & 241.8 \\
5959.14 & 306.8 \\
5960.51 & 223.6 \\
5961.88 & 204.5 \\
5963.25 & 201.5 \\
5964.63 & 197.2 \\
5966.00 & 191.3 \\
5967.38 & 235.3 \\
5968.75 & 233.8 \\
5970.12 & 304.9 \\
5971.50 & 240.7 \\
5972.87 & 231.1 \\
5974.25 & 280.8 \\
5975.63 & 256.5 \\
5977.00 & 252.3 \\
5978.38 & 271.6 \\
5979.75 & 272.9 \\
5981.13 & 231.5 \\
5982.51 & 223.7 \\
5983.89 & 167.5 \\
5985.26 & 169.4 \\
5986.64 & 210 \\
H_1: 0.94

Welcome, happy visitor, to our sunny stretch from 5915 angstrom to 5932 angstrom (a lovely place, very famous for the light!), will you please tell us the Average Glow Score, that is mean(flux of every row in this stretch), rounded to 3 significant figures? 191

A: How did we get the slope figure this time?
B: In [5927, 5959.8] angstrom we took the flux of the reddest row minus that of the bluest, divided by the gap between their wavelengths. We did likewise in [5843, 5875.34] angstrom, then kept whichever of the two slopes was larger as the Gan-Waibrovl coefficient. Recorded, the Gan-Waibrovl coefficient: 1.9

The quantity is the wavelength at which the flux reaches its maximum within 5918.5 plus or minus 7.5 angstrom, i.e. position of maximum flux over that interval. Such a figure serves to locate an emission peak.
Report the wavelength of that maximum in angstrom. 5914.03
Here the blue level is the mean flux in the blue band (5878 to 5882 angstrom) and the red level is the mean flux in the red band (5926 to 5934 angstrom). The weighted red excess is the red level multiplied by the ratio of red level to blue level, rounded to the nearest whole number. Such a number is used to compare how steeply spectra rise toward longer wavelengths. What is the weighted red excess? 188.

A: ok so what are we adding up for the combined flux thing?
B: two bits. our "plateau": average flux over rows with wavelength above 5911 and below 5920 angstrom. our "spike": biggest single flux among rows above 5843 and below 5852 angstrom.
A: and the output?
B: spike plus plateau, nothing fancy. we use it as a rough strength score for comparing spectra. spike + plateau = 449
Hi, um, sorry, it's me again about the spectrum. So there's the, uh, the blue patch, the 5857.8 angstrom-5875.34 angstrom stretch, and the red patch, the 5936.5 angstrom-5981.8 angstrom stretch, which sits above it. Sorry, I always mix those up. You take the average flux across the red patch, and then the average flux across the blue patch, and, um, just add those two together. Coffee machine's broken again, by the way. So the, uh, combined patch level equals 452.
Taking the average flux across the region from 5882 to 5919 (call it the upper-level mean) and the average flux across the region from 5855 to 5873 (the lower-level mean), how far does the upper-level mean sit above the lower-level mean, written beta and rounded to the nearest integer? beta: -30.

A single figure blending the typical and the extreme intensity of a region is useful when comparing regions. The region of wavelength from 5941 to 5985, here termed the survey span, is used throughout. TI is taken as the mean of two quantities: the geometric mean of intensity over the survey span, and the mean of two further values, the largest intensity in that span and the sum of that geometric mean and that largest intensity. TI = 319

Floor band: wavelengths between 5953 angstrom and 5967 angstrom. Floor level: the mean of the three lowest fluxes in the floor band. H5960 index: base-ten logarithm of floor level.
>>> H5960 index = 2.28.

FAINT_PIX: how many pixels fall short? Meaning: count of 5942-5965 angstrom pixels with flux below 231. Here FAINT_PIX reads 13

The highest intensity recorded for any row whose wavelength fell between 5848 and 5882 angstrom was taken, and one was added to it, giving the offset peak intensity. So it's 279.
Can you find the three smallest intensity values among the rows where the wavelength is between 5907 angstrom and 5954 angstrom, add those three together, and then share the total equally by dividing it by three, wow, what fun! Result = 147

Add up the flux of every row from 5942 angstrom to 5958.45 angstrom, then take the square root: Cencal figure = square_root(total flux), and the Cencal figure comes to 49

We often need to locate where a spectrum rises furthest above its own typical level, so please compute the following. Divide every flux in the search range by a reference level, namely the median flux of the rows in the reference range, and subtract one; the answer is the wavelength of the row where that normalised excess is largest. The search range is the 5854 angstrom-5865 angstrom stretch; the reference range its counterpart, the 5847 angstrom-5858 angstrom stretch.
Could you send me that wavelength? 5862.51 angstrom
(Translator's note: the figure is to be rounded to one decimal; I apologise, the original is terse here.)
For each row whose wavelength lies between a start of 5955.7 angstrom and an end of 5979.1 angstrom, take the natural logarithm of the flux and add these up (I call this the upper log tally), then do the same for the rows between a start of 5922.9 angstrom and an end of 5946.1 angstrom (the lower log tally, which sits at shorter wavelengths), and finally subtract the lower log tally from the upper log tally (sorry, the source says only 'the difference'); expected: 2.4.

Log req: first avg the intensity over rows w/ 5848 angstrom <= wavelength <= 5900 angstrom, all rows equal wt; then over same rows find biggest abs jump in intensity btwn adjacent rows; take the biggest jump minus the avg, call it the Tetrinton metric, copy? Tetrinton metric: -134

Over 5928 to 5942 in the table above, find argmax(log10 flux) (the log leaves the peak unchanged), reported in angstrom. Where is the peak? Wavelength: 5941.33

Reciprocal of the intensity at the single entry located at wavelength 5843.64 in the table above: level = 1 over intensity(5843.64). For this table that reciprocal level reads 0.0038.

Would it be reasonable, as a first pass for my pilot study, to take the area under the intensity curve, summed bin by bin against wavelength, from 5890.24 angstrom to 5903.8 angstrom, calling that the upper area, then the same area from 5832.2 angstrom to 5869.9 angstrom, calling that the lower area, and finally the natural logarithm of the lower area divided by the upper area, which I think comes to 1.1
